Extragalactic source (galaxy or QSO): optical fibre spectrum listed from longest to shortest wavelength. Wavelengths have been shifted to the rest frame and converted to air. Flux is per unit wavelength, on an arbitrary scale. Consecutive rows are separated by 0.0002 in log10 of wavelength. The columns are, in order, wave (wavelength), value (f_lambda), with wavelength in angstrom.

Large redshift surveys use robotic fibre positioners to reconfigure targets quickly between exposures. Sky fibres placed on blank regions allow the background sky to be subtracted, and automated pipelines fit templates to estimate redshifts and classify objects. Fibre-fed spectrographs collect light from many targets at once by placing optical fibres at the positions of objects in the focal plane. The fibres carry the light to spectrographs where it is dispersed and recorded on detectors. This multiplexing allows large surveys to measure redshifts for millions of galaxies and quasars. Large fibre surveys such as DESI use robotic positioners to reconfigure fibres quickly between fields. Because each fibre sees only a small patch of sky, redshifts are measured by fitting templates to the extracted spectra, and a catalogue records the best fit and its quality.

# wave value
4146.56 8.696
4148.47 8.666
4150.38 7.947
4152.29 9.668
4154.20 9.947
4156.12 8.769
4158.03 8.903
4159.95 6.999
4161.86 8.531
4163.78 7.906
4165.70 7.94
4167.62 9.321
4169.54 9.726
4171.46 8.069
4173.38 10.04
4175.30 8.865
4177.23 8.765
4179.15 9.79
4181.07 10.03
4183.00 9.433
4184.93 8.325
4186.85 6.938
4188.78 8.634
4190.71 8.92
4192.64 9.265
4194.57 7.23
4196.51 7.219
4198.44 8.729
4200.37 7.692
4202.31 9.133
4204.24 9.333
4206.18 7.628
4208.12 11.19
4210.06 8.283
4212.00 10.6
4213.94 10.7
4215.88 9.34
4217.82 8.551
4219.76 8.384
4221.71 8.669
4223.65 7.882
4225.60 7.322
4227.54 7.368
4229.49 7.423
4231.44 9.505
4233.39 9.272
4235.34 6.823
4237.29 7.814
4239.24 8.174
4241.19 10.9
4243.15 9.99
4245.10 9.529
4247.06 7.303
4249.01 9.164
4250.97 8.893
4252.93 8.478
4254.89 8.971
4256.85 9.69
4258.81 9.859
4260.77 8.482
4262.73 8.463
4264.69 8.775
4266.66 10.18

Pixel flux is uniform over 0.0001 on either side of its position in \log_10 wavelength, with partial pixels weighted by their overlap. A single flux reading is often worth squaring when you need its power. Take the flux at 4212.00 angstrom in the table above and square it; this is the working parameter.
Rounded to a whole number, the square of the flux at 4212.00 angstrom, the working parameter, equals 112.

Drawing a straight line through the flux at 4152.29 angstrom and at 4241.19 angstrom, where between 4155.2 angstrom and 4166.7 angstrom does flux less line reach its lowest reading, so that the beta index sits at 4159.95 angstrom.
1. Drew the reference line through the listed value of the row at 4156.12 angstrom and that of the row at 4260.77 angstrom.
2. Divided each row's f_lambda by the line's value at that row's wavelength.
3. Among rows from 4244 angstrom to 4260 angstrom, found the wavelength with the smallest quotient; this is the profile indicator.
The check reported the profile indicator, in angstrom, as 4247.06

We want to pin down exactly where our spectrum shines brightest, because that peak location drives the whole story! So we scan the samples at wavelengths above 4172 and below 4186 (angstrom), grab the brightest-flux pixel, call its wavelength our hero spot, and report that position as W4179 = 4173.38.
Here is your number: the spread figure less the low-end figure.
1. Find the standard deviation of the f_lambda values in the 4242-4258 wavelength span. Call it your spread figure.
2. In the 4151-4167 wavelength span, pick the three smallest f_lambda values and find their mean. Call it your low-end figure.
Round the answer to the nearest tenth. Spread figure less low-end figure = -6.8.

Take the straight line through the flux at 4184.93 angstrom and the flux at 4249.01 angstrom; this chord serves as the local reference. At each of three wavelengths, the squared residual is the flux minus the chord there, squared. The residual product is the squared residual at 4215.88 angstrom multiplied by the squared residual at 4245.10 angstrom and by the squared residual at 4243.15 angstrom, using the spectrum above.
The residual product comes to 0.05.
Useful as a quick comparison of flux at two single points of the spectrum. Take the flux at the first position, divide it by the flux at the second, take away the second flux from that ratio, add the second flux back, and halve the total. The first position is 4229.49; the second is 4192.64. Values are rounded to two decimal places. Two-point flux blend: 0.40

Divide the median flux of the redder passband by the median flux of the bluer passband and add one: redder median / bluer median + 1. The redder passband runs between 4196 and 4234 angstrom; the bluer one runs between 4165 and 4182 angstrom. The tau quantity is 1.92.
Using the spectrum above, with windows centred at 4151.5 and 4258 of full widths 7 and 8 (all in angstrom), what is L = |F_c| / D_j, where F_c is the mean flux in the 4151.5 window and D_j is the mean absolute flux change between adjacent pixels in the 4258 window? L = 12.0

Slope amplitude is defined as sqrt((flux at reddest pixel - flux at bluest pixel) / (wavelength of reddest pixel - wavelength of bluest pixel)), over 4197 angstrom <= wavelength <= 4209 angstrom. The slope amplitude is 0.50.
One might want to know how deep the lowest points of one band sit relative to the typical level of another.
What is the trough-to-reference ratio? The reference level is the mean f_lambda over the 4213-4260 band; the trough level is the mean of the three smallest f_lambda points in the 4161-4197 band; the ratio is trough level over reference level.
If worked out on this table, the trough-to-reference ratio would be 0.81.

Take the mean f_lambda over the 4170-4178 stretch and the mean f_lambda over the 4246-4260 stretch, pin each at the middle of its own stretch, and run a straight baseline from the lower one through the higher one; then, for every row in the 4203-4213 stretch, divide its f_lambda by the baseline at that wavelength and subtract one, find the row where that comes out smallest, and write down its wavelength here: 4206.18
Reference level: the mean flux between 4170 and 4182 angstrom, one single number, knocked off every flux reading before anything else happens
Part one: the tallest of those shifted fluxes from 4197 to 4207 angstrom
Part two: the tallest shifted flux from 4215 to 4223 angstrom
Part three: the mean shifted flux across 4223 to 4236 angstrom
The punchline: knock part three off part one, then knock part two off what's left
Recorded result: 1.3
